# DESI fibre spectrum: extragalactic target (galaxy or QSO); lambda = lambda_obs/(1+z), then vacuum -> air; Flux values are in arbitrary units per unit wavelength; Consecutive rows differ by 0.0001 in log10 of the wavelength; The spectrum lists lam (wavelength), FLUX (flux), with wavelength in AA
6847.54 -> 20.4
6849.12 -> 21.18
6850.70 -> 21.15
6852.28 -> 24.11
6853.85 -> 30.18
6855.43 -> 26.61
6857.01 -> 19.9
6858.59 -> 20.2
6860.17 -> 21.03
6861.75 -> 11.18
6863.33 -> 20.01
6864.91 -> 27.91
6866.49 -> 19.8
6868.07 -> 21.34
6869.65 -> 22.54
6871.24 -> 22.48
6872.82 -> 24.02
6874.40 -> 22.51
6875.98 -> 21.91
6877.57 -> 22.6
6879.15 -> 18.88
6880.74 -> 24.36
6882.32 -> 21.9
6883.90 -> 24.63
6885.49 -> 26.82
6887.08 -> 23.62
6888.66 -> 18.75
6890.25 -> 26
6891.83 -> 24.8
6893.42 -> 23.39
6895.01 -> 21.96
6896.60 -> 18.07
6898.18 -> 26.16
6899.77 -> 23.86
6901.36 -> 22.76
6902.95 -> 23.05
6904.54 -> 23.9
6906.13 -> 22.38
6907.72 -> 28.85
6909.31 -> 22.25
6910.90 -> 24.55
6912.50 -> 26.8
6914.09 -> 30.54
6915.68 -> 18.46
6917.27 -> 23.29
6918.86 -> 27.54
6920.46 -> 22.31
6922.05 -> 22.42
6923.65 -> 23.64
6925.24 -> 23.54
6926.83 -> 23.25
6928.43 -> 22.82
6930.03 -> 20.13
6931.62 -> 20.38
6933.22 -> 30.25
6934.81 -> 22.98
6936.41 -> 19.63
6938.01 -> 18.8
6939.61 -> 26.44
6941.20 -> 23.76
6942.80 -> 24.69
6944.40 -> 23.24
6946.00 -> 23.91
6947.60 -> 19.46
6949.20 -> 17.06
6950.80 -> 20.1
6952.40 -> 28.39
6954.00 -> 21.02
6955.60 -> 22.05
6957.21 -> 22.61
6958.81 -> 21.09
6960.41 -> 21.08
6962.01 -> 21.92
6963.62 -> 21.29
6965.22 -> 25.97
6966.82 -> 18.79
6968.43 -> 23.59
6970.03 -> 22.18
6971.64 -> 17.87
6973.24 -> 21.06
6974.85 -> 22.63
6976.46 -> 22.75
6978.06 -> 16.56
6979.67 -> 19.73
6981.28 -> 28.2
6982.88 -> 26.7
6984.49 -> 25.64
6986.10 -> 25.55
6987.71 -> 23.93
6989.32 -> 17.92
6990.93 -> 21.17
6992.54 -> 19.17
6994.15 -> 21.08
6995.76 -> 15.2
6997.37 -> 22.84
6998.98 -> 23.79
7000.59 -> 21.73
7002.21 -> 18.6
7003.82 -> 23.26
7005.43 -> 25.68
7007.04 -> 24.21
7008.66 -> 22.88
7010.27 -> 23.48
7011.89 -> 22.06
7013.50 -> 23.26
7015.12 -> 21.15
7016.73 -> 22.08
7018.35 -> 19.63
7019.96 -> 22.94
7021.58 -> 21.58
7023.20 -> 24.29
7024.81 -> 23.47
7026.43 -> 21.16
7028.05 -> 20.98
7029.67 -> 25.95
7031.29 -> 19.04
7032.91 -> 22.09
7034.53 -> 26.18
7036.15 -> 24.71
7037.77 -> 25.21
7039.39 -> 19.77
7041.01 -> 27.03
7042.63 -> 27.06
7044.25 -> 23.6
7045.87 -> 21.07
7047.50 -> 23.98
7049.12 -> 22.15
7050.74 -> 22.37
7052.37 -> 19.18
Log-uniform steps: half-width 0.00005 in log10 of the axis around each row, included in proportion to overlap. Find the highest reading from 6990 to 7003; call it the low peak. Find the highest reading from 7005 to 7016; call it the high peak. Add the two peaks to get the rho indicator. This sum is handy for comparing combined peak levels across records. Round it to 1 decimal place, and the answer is 49.5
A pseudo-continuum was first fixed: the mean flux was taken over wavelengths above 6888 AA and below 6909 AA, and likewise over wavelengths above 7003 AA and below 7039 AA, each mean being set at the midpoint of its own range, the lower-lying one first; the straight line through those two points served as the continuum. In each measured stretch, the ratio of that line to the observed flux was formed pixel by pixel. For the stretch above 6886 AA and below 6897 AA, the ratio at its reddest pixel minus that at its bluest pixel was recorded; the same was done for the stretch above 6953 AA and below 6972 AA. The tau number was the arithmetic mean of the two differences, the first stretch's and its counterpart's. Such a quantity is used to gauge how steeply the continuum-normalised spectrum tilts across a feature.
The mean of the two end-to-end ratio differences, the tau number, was 0.25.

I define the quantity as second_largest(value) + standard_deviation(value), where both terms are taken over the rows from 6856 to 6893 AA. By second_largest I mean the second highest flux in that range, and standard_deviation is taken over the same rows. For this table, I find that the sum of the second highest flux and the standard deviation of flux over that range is 30.2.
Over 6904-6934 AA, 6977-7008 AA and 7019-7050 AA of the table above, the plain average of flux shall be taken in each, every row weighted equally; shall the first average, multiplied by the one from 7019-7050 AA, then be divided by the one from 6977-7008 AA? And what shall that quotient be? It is 25.3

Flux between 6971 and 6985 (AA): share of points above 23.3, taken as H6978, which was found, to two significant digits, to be 0.33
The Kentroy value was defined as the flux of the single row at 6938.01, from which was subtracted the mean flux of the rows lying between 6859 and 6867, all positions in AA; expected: -1.2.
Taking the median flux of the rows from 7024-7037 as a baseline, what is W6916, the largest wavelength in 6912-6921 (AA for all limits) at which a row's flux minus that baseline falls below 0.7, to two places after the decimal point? 6920.46 AA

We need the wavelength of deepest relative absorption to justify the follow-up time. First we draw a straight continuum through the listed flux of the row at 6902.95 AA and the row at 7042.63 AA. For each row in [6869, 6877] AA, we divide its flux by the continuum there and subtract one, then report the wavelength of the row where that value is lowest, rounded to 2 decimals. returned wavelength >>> 6875.98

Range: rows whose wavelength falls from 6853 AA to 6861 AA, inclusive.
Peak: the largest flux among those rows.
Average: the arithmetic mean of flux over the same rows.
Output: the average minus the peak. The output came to -6.6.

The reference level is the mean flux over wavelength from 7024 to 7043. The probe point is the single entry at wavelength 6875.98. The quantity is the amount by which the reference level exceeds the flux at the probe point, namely 1.6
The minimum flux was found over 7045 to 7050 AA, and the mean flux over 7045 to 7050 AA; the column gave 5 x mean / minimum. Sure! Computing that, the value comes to 5.3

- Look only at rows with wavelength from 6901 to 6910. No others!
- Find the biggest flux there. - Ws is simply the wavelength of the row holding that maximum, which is 6907.72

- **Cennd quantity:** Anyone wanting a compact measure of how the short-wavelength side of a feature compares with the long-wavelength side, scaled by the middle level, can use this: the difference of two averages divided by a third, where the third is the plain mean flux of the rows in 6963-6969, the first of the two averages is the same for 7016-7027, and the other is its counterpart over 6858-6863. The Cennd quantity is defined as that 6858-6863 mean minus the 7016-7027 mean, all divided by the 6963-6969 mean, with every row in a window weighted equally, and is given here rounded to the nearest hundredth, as -0.21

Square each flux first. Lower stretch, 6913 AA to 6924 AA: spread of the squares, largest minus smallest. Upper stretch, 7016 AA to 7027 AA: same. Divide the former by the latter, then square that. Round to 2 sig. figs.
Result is 8.4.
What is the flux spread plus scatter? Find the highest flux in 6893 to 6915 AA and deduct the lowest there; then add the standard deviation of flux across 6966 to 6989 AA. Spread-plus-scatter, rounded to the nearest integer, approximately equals 16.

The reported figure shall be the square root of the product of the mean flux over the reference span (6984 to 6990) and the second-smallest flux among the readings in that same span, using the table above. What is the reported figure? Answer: 23.6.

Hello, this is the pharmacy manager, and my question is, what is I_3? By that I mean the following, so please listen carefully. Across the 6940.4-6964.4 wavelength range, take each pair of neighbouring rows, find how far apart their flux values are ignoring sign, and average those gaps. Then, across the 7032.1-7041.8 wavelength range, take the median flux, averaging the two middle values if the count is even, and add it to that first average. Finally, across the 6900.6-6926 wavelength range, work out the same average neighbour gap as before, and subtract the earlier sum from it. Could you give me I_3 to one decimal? -23.9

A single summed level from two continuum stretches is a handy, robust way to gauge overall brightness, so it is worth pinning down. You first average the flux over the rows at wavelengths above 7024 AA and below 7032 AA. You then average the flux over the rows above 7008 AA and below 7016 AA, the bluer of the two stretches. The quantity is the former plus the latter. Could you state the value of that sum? 44.7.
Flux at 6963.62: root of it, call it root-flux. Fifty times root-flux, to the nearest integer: 231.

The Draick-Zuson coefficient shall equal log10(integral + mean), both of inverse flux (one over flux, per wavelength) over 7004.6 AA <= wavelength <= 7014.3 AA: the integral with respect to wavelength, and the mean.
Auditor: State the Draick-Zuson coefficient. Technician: -0.34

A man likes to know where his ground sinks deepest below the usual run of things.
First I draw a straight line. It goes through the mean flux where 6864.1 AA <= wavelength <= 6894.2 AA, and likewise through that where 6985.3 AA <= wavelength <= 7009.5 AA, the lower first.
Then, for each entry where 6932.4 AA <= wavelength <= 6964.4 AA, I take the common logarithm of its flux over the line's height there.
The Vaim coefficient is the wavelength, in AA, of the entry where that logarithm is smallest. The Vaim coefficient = 6949.20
